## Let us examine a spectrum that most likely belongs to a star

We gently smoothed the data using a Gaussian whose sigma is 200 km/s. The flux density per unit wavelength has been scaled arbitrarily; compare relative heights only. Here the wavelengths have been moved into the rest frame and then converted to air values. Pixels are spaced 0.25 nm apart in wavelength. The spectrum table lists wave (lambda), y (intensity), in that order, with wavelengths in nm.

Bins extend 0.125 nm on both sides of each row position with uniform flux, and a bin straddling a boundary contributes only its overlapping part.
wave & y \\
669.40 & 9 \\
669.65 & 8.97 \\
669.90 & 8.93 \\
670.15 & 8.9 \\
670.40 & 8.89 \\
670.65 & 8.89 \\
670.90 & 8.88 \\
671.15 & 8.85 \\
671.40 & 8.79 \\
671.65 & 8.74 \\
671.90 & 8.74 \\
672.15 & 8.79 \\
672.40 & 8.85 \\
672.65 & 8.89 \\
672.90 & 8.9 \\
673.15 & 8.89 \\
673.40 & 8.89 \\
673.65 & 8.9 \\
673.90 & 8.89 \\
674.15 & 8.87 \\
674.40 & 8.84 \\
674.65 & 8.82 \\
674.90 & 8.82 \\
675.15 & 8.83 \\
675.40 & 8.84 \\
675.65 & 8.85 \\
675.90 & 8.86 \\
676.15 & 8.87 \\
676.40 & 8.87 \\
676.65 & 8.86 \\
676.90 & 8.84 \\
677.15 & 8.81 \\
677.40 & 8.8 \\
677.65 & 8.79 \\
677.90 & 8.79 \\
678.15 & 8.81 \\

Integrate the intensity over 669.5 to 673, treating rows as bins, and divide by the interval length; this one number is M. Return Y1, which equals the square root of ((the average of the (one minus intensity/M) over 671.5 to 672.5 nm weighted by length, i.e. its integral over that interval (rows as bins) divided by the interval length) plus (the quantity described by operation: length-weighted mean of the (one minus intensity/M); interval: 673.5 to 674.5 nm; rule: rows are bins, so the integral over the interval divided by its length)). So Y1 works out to 0.084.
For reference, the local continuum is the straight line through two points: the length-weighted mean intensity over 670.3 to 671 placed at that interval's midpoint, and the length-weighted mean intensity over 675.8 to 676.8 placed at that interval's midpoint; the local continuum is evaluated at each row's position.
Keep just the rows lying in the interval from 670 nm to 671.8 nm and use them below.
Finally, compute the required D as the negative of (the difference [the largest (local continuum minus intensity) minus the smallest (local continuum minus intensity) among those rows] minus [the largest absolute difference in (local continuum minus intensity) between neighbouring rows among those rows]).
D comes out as -0.095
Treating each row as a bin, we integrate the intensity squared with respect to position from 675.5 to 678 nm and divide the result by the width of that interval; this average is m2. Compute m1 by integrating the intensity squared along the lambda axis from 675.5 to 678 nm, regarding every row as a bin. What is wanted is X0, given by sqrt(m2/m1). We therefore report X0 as 0.63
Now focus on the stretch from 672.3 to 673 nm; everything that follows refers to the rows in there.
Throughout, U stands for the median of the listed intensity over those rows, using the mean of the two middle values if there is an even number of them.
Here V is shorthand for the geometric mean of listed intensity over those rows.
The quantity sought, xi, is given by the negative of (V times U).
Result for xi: -78.9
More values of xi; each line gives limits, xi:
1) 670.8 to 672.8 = -77.8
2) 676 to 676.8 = -78.6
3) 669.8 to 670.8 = -79.2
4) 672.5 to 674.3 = -79.0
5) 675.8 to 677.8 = -78.2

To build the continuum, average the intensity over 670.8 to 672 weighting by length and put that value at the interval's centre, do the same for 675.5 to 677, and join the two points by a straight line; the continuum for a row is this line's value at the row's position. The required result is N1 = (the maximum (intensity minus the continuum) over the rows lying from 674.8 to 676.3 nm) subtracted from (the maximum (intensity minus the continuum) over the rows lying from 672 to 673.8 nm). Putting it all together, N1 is 0.07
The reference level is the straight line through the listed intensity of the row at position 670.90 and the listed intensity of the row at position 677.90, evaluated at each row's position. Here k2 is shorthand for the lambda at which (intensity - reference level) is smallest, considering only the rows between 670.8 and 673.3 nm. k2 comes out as 671.65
